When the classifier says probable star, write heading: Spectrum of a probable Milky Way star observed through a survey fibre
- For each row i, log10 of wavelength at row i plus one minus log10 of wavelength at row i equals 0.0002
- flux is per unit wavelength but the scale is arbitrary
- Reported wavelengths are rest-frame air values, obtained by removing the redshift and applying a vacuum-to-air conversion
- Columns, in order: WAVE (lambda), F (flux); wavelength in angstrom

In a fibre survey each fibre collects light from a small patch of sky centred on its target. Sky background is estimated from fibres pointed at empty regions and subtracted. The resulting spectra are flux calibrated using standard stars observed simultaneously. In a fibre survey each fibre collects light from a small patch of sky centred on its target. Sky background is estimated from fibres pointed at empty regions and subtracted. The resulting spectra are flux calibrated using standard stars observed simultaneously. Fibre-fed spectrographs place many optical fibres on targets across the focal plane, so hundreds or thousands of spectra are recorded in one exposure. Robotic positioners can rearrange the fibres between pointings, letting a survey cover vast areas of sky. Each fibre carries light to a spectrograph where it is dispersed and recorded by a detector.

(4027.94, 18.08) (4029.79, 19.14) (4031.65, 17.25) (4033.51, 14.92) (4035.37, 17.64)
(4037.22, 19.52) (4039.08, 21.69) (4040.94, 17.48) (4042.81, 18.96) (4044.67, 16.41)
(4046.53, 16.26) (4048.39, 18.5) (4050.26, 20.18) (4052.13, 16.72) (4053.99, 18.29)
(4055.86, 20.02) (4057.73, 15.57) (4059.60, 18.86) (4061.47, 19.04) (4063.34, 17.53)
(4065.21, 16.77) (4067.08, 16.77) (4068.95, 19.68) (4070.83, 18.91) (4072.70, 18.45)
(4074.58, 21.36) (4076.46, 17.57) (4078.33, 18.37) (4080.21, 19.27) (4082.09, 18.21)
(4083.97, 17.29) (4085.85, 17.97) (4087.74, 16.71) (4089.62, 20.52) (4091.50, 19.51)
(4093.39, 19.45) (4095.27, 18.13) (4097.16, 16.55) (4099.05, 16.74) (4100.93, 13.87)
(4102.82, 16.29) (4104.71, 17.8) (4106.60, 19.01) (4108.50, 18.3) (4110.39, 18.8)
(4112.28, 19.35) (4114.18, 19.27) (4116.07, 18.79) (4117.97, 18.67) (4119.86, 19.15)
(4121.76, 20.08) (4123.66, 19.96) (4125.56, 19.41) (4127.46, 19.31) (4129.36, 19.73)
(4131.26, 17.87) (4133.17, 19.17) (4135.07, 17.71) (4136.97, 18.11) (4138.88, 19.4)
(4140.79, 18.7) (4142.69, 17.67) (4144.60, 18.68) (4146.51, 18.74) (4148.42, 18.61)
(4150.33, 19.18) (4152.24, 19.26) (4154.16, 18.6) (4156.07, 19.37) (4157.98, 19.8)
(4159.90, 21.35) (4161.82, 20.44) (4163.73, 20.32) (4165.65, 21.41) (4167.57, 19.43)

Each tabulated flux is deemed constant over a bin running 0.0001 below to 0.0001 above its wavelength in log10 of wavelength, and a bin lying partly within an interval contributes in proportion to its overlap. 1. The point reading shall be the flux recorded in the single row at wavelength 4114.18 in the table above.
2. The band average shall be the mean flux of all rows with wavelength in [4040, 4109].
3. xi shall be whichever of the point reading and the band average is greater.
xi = 19.3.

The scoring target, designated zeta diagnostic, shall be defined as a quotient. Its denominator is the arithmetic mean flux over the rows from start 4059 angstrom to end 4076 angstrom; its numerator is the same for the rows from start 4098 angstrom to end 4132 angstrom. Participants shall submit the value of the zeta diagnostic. 0.99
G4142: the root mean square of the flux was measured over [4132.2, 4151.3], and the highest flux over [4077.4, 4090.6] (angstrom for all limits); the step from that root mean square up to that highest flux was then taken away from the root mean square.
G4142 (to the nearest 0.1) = 16.7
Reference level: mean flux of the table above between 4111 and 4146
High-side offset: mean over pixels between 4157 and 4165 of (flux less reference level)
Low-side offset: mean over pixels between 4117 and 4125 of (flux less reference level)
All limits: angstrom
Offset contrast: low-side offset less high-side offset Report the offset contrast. -1.0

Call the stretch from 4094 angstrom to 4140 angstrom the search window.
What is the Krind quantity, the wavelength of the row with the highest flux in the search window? 4121.76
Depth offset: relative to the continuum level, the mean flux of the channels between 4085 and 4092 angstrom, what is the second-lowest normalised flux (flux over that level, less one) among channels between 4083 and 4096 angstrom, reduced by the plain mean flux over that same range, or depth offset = -18.6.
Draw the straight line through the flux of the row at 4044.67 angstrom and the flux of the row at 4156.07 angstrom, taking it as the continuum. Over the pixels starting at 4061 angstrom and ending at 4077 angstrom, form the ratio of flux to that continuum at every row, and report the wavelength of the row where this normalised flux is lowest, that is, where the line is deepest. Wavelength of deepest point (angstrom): 4067.08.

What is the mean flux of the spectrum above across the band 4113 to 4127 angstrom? 19.33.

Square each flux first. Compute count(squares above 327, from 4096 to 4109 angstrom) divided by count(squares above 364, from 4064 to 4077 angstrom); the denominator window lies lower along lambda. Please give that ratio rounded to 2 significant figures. 1.0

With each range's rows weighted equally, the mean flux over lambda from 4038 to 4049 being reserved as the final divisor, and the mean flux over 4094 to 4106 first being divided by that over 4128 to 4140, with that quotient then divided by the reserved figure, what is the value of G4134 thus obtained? 0.049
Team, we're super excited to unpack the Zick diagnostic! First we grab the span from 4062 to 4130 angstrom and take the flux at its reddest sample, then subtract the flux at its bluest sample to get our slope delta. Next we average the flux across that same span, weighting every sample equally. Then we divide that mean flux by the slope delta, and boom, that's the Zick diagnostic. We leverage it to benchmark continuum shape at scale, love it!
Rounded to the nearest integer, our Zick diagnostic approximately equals 8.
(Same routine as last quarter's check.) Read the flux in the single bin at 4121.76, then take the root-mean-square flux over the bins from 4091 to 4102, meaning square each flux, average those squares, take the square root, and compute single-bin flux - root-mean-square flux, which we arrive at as 2.6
